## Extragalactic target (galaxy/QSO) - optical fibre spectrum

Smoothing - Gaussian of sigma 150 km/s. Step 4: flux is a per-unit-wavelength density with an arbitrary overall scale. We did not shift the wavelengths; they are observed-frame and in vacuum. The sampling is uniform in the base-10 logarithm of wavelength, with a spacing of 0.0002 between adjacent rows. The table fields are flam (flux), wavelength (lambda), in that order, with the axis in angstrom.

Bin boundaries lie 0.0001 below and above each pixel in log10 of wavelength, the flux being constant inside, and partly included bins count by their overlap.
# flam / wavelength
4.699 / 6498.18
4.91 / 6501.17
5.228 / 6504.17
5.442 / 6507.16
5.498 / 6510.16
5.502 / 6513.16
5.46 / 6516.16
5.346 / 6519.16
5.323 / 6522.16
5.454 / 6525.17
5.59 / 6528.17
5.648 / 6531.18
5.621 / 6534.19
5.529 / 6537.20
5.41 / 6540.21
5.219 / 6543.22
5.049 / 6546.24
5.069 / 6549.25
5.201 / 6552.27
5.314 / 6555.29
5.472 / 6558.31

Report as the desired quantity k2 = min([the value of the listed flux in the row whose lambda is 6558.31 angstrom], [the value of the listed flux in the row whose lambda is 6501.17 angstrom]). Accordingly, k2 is 4.9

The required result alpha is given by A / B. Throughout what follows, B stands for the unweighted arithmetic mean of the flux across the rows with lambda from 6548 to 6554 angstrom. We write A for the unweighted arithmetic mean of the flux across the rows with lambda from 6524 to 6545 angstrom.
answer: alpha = 1.070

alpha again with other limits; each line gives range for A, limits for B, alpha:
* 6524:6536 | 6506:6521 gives 1.024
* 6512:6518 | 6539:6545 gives 1.031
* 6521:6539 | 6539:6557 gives 1.061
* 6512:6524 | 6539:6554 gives 1.042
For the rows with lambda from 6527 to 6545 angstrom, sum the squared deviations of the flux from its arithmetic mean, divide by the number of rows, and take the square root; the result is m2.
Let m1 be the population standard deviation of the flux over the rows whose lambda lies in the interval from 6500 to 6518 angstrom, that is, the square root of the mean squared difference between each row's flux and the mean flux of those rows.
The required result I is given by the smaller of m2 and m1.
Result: 0.15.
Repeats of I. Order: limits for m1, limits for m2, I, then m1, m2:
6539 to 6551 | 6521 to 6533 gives 0.13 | 0.14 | 0.13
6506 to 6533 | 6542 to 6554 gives 0.08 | 0.10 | 0.08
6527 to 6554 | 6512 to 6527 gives 0.07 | 0.23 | 0.07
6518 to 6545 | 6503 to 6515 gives 0.11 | 0.14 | 0.11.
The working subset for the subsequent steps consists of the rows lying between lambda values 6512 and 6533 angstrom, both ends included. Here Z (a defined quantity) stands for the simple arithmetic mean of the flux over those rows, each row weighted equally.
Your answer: 5.47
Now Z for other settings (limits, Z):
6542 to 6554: 5.13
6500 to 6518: 5.34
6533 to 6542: 5.52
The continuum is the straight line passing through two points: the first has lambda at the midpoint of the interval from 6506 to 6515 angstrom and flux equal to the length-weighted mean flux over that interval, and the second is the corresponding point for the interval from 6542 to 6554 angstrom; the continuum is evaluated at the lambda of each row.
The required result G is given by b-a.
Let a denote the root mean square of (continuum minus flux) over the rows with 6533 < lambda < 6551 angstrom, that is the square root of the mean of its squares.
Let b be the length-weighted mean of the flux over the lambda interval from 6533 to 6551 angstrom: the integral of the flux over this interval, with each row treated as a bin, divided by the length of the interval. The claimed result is 5.10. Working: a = 0.21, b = 5.31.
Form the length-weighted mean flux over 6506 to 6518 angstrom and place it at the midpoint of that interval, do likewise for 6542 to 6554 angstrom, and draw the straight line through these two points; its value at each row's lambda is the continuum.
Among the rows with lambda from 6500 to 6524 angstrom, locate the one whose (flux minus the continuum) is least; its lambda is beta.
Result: 6501.17 angstrom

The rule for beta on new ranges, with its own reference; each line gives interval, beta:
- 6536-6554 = 6546.24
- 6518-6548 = 6546.24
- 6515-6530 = 6519.16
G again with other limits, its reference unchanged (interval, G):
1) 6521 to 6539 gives 5.26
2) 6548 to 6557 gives 5.04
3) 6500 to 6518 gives 5.05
